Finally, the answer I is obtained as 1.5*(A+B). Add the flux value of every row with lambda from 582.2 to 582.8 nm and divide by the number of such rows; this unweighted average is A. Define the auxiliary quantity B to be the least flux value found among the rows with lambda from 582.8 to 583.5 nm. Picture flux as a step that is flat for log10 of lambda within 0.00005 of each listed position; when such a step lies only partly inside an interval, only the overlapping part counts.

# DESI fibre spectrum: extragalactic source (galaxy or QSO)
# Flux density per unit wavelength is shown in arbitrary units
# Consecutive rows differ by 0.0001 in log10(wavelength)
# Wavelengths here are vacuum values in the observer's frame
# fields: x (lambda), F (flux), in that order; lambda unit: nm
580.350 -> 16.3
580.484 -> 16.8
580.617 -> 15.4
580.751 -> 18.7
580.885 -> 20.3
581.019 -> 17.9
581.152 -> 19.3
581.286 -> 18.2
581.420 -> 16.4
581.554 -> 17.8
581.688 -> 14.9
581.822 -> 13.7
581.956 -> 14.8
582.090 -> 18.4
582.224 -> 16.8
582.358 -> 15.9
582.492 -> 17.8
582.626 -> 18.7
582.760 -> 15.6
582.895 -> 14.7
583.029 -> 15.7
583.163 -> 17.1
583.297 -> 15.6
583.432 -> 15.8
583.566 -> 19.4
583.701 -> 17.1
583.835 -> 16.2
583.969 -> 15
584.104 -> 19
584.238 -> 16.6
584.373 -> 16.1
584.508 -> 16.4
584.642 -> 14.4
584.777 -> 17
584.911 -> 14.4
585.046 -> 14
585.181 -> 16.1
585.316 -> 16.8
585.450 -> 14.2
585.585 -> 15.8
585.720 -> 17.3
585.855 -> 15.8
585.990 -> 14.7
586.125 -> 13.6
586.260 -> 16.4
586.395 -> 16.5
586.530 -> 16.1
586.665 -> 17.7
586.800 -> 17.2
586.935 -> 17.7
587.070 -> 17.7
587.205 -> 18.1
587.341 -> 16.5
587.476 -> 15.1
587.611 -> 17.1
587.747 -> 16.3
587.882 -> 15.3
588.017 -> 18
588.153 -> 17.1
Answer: 47.5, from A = 17.0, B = 14.7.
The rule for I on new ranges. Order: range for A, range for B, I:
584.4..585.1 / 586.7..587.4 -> 47.6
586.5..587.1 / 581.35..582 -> 46.5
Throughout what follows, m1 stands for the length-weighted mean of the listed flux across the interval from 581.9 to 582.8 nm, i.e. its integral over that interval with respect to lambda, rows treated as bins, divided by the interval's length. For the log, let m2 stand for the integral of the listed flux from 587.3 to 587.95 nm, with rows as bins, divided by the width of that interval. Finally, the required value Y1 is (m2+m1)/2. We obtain 16.5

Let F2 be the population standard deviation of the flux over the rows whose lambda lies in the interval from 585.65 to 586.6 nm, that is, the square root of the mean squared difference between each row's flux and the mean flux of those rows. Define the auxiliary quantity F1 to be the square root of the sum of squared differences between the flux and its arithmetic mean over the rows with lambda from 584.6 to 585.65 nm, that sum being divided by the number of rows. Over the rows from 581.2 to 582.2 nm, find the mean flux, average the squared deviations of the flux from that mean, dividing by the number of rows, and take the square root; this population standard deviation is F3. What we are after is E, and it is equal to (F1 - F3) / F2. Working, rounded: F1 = 1.15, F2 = 1.1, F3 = 1.74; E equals -0.52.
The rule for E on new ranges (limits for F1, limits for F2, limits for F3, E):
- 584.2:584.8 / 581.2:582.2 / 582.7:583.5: 0.11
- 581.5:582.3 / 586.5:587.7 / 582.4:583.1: 0.23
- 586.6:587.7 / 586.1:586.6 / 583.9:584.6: -0.35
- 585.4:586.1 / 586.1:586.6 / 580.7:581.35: 0.18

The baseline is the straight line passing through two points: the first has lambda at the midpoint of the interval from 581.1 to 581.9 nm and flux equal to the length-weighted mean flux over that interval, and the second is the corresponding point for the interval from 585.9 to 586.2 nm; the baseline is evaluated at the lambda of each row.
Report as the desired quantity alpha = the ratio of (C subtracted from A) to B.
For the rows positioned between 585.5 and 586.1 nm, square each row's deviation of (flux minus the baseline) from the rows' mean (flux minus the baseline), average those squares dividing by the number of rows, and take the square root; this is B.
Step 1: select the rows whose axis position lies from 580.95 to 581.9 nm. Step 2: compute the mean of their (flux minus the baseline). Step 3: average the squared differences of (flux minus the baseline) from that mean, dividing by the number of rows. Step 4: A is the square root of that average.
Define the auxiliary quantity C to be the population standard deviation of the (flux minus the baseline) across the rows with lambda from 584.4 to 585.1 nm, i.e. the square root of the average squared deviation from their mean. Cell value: 0.6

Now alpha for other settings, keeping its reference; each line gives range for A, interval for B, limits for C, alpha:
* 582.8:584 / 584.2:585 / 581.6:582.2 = -0.4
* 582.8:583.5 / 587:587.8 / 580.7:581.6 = -0.3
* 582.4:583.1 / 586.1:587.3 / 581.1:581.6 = 0.3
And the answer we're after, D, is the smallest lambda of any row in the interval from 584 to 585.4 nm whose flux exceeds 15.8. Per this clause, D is 584.104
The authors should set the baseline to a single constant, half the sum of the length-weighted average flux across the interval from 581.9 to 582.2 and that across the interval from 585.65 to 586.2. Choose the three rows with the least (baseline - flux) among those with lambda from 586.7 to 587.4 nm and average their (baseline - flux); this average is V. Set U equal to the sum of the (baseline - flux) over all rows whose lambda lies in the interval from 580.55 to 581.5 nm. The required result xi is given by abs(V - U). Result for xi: 12.2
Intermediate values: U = -14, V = -1.8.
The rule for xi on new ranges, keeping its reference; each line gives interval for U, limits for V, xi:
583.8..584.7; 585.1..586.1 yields 0.8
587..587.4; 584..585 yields 2.7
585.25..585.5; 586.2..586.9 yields 2.2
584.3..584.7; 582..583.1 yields 3.5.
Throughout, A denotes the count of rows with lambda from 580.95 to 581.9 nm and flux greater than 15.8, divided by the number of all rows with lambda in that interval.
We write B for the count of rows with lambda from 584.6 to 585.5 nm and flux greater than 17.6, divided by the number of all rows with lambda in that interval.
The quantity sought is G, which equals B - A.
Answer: -0.7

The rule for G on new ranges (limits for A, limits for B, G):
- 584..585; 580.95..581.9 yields -0.1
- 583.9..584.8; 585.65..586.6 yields -0.7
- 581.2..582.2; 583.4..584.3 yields -0.3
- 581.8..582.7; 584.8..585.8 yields -0.7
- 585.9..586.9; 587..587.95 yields -0.4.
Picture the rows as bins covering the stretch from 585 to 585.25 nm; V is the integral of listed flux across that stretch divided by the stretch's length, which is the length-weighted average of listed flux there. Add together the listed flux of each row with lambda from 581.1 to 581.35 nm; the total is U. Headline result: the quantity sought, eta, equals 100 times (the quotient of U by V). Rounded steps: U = 37.5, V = 15.1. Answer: 248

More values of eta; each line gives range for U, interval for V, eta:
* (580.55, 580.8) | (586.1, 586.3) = 226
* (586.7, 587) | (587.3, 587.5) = 220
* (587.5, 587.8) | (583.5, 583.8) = 185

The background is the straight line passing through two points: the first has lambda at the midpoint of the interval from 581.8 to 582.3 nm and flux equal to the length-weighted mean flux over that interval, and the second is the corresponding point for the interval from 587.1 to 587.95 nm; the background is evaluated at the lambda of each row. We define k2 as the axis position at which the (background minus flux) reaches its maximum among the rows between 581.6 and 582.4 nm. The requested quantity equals 581.822 nm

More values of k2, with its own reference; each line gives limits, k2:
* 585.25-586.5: 586.125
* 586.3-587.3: 586.530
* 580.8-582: 581.822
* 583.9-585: 584.911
